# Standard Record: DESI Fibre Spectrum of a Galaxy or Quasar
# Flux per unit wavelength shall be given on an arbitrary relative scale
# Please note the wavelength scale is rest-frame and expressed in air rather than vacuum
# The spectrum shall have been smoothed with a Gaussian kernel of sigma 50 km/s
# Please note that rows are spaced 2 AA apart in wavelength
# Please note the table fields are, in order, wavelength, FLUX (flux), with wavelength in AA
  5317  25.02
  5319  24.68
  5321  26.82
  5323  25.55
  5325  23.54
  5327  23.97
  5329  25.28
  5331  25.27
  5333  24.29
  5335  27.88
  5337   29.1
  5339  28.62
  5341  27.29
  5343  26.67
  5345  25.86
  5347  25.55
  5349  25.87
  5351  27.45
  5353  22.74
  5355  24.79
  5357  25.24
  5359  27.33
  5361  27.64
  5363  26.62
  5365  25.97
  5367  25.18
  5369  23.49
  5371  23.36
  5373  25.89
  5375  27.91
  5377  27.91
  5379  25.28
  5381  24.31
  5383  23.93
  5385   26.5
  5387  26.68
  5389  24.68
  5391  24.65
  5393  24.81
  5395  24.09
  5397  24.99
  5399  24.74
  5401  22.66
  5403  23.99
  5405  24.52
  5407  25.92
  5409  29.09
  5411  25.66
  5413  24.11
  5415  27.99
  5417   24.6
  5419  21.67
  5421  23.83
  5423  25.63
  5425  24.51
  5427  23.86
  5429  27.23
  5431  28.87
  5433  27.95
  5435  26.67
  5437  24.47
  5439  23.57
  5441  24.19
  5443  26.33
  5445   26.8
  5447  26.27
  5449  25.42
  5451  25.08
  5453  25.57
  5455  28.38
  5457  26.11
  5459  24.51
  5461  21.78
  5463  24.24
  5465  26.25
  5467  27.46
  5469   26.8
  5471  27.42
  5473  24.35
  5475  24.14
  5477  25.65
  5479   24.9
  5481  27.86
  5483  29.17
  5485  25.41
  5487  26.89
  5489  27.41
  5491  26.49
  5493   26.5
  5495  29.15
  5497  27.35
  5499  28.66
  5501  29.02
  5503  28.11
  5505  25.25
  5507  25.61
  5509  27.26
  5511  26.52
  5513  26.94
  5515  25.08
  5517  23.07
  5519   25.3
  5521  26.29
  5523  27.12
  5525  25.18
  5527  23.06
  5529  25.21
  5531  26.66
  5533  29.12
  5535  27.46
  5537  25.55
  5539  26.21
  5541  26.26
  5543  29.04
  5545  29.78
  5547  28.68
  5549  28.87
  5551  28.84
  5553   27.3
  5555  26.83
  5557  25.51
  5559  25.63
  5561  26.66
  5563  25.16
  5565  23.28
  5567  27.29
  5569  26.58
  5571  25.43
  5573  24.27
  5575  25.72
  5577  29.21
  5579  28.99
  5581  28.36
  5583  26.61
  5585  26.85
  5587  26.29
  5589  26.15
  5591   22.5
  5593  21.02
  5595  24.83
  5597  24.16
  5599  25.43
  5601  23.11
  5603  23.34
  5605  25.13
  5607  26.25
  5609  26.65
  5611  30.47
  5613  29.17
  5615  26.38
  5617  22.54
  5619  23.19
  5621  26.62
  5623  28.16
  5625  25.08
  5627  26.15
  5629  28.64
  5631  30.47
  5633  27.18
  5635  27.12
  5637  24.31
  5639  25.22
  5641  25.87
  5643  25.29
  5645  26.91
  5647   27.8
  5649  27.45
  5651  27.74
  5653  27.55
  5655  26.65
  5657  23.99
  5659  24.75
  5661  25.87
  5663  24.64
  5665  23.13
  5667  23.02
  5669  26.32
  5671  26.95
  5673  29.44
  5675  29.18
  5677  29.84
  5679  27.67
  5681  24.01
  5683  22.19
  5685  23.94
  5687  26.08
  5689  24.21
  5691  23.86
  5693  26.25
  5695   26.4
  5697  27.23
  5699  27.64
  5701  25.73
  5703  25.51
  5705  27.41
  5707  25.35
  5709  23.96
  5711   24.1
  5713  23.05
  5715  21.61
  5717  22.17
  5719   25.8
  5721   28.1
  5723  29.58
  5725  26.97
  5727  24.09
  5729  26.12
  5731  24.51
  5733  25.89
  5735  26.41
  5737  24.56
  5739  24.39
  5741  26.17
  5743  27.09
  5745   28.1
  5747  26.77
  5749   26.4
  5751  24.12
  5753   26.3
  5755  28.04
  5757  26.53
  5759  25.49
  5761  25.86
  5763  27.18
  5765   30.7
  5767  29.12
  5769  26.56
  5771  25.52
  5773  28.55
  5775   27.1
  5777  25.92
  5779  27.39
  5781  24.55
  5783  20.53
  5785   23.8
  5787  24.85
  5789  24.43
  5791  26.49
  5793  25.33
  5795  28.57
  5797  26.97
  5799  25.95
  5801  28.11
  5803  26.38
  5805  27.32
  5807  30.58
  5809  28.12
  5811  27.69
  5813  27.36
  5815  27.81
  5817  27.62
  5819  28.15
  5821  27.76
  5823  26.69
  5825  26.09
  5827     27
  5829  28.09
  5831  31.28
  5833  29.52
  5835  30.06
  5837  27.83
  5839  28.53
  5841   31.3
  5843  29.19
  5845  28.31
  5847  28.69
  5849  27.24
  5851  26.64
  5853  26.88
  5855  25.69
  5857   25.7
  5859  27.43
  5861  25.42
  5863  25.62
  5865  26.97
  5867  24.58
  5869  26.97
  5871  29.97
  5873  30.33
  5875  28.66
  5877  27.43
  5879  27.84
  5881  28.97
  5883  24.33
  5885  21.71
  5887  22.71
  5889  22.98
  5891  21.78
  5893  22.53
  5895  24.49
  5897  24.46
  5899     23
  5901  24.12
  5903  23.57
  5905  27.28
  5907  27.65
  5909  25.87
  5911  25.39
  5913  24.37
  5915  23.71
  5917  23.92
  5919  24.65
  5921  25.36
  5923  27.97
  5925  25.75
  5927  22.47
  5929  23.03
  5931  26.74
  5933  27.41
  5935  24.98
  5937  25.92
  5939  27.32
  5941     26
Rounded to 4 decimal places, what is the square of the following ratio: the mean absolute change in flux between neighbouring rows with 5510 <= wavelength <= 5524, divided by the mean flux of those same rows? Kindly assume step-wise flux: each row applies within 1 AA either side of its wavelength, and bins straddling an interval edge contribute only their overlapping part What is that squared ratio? 0.0029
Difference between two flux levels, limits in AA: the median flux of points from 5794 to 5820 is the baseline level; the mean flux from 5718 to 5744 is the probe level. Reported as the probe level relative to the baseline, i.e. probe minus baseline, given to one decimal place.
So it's -1.6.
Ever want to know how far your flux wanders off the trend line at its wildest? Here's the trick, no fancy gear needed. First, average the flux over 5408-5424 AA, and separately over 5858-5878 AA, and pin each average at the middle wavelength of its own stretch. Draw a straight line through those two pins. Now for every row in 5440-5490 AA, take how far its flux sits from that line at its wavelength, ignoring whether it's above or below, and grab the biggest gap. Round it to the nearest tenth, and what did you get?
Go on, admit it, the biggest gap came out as 3.7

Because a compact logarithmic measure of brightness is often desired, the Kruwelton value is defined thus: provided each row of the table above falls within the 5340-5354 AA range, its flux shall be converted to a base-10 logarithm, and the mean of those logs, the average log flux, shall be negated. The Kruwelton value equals -1.41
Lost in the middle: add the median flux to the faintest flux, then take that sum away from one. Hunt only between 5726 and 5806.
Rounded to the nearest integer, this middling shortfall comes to -46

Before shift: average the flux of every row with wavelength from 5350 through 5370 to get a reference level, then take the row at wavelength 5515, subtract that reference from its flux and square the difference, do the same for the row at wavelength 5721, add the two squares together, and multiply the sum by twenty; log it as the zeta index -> 127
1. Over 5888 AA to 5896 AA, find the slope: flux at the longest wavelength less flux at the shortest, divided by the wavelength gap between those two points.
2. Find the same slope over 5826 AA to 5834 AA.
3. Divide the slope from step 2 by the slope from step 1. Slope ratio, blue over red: 1.7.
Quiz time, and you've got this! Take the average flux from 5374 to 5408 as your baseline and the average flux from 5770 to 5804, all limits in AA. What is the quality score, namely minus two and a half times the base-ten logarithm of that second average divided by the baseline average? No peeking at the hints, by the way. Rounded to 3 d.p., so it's -0.032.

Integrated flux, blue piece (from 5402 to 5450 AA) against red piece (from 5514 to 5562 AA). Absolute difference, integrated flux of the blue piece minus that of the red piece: 51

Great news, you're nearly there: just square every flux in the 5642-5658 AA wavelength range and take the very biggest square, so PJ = 773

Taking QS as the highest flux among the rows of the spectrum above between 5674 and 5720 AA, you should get 29.84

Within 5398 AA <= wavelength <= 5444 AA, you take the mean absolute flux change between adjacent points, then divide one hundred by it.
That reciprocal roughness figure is 52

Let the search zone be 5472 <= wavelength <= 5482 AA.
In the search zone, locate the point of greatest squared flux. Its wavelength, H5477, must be 5481 AA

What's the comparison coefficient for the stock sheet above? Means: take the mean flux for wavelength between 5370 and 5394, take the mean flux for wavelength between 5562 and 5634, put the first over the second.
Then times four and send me 3.92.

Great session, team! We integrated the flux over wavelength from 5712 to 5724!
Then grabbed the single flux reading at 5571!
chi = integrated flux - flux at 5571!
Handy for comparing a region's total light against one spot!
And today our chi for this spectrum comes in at 275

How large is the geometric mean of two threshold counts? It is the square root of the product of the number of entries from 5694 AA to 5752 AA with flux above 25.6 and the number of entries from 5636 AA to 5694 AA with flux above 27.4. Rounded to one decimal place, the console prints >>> 11.7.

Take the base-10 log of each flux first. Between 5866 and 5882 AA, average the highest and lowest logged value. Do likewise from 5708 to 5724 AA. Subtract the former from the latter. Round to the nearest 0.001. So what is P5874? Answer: -0.033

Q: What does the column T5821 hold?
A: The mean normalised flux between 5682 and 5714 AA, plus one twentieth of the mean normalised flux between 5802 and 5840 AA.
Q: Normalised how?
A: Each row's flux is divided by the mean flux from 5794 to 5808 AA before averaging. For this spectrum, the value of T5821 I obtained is 0.96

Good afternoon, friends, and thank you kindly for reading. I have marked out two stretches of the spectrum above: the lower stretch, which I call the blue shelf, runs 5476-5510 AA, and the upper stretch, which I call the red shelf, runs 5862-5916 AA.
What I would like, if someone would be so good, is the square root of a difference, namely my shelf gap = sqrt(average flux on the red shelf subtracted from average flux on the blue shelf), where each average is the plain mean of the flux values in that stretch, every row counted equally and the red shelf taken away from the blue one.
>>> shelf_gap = 1.28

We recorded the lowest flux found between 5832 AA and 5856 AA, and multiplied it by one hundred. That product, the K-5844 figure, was 2569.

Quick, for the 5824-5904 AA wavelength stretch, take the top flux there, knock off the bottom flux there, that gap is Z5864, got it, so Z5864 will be 10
